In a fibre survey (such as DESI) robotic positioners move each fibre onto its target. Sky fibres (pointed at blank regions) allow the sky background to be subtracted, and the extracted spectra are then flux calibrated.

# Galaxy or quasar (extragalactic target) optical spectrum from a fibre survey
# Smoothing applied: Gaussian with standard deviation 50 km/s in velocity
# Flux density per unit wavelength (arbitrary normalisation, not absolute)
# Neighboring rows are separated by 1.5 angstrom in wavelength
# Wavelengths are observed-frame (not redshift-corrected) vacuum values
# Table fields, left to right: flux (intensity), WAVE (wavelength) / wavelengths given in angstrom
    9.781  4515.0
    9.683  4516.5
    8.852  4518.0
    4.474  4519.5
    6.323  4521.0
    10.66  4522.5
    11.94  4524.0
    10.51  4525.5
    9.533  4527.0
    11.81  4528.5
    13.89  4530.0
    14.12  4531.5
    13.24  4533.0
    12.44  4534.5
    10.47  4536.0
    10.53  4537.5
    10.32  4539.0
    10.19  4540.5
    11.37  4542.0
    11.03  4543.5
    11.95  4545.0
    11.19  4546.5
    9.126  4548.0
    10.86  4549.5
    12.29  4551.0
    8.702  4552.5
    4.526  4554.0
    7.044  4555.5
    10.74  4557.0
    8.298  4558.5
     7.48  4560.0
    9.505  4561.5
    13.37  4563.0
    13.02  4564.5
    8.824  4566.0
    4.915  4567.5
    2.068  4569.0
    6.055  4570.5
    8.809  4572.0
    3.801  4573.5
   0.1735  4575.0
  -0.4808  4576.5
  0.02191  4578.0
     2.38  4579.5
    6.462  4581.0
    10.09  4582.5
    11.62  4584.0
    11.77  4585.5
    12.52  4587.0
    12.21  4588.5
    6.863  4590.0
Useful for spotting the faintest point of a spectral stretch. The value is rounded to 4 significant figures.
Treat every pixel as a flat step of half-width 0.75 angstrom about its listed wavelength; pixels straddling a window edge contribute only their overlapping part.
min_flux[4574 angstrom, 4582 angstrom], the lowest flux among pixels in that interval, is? -0.4808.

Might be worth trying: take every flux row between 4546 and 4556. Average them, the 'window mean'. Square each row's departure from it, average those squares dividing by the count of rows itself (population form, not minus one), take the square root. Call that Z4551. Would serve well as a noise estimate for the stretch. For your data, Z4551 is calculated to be 2.5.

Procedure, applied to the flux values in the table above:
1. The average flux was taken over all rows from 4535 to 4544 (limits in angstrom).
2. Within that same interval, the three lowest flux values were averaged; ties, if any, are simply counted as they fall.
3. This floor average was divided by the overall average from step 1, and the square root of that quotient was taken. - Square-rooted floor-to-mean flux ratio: 0.98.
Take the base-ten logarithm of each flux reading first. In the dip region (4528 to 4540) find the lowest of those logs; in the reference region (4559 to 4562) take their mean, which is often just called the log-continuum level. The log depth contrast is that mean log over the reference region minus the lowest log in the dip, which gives -0.09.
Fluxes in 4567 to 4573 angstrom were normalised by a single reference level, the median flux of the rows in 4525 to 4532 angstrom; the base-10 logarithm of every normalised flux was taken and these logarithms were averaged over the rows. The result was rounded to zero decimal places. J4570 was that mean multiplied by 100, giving -39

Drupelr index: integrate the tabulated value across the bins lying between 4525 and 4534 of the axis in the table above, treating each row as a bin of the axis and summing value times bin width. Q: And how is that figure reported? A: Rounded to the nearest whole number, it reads 110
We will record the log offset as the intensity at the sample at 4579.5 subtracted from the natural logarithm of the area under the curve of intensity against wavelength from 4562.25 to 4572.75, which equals 2.1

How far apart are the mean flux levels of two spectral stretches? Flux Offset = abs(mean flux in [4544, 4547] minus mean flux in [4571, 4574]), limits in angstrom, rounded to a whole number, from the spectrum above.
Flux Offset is 5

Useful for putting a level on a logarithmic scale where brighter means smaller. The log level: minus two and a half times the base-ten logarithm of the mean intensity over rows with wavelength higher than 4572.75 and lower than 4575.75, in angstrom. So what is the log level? -0.7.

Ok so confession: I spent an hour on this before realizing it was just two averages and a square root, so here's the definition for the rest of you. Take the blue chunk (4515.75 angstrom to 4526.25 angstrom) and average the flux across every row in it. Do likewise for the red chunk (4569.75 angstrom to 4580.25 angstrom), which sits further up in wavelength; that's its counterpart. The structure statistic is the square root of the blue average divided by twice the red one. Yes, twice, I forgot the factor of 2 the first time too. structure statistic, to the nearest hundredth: 1.23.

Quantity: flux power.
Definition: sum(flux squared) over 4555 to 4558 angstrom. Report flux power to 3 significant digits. 165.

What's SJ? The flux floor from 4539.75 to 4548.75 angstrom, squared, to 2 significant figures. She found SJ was 83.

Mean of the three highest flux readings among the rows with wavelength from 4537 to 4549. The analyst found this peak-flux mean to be 11.5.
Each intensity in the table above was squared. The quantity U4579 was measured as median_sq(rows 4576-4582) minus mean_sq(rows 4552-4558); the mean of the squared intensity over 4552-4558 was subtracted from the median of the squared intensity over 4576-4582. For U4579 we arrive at -62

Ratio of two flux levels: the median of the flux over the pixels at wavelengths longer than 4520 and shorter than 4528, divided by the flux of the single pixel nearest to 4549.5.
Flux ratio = 0.97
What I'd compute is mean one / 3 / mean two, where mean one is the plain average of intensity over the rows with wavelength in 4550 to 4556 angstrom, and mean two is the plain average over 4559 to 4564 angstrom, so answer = 0.27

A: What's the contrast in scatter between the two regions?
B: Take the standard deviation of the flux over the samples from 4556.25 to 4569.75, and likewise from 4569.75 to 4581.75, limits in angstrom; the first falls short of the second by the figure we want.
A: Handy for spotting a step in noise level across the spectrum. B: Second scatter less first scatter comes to -0.2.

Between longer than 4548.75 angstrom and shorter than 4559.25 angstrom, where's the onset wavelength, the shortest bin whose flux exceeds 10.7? 4549.5 angstrom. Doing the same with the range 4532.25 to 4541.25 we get 4533.0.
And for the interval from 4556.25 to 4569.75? 4557.0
